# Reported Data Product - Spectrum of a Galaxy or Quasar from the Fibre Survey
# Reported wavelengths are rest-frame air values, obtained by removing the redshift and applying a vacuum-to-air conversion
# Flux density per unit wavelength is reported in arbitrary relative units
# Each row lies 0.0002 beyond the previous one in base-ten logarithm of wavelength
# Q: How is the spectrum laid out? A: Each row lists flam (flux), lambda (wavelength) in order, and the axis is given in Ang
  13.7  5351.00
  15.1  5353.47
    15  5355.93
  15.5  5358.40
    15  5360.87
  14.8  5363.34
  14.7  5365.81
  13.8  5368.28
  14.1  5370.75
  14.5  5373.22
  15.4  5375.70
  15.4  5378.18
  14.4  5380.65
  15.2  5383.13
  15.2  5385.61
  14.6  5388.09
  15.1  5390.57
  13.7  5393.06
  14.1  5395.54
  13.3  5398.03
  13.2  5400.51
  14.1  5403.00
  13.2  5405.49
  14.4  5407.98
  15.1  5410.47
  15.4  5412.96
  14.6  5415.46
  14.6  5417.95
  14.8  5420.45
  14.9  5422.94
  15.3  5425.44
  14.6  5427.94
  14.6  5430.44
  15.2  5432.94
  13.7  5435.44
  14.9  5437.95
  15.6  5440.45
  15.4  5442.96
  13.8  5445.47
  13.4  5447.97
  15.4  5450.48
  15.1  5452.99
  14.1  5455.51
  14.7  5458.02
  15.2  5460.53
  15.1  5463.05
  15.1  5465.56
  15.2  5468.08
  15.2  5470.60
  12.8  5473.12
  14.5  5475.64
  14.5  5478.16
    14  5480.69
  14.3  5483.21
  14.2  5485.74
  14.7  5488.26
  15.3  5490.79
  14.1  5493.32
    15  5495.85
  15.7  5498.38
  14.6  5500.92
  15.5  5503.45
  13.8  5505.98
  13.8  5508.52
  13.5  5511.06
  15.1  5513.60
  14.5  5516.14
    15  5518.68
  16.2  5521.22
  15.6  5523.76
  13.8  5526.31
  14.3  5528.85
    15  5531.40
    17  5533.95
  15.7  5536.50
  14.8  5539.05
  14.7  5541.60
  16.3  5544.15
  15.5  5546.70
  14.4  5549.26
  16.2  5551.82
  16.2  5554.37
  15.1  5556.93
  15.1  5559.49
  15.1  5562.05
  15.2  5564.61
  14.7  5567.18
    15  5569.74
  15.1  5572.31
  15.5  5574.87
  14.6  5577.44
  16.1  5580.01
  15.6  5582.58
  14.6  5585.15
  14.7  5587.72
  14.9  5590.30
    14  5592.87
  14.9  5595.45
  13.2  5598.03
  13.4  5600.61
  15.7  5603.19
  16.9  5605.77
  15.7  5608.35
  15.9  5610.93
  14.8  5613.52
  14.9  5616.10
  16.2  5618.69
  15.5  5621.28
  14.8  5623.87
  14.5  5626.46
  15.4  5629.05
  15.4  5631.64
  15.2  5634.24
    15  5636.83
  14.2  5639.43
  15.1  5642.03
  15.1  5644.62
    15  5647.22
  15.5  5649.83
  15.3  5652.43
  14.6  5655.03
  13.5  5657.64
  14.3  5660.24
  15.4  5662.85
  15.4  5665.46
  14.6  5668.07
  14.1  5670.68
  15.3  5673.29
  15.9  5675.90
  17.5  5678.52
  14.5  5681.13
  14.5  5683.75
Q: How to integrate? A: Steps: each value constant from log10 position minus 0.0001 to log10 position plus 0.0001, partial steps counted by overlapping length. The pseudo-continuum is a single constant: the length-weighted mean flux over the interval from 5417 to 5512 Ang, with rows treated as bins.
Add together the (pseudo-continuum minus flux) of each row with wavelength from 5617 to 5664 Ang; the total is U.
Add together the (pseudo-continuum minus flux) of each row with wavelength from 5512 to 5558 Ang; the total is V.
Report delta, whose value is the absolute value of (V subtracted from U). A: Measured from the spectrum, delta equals 5.4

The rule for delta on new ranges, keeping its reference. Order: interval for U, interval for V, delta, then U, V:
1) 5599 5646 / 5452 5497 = 10.6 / -10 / 0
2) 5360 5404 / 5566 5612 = 9.9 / 3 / -7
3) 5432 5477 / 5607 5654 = 9.1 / -1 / -10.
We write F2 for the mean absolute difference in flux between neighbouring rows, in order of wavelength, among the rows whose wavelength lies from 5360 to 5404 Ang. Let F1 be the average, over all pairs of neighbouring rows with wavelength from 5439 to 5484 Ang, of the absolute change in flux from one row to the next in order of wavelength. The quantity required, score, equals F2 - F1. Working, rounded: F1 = 0.69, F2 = 0.55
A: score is -0.14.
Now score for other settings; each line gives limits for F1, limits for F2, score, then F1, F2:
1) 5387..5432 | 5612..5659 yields -0.04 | 0.55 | 0.51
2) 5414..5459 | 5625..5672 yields -0.16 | 0.68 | 0.52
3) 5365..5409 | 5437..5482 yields 0.06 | 0.65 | 0.71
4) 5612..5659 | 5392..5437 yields 0.05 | 0.51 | 0.56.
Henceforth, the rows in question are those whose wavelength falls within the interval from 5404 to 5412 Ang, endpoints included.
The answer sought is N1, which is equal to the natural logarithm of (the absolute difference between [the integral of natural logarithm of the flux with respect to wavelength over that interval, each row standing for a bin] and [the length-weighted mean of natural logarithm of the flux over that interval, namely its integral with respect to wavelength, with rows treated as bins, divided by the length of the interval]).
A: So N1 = 2.92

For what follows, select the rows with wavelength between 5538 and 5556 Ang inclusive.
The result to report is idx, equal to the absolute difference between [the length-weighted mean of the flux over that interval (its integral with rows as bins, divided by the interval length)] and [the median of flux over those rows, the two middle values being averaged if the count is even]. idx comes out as 0.05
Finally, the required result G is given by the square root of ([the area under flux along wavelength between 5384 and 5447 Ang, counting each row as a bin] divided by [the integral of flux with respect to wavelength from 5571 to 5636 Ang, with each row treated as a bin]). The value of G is 0.97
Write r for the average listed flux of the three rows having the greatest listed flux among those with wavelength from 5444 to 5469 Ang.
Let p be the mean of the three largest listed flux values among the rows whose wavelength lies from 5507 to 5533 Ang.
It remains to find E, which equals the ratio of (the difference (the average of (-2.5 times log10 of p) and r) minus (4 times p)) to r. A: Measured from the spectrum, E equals -3.69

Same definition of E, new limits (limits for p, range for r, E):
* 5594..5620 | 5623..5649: -3.86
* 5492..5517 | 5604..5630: -3.37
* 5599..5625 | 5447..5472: -3.88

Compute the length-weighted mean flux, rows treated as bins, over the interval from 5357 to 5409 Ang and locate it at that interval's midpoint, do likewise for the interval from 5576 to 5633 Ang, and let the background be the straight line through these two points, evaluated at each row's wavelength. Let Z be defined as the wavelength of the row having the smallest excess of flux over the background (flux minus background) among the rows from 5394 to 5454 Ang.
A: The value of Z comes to 5405.49 Ang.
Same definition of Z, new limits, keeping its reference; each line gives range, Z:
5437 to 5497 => 5473.12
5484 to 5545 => 5511.06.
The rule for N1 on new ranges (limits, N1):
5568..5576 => 2.95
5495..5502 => 2.79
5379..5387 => 2.94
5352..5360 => 2.95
